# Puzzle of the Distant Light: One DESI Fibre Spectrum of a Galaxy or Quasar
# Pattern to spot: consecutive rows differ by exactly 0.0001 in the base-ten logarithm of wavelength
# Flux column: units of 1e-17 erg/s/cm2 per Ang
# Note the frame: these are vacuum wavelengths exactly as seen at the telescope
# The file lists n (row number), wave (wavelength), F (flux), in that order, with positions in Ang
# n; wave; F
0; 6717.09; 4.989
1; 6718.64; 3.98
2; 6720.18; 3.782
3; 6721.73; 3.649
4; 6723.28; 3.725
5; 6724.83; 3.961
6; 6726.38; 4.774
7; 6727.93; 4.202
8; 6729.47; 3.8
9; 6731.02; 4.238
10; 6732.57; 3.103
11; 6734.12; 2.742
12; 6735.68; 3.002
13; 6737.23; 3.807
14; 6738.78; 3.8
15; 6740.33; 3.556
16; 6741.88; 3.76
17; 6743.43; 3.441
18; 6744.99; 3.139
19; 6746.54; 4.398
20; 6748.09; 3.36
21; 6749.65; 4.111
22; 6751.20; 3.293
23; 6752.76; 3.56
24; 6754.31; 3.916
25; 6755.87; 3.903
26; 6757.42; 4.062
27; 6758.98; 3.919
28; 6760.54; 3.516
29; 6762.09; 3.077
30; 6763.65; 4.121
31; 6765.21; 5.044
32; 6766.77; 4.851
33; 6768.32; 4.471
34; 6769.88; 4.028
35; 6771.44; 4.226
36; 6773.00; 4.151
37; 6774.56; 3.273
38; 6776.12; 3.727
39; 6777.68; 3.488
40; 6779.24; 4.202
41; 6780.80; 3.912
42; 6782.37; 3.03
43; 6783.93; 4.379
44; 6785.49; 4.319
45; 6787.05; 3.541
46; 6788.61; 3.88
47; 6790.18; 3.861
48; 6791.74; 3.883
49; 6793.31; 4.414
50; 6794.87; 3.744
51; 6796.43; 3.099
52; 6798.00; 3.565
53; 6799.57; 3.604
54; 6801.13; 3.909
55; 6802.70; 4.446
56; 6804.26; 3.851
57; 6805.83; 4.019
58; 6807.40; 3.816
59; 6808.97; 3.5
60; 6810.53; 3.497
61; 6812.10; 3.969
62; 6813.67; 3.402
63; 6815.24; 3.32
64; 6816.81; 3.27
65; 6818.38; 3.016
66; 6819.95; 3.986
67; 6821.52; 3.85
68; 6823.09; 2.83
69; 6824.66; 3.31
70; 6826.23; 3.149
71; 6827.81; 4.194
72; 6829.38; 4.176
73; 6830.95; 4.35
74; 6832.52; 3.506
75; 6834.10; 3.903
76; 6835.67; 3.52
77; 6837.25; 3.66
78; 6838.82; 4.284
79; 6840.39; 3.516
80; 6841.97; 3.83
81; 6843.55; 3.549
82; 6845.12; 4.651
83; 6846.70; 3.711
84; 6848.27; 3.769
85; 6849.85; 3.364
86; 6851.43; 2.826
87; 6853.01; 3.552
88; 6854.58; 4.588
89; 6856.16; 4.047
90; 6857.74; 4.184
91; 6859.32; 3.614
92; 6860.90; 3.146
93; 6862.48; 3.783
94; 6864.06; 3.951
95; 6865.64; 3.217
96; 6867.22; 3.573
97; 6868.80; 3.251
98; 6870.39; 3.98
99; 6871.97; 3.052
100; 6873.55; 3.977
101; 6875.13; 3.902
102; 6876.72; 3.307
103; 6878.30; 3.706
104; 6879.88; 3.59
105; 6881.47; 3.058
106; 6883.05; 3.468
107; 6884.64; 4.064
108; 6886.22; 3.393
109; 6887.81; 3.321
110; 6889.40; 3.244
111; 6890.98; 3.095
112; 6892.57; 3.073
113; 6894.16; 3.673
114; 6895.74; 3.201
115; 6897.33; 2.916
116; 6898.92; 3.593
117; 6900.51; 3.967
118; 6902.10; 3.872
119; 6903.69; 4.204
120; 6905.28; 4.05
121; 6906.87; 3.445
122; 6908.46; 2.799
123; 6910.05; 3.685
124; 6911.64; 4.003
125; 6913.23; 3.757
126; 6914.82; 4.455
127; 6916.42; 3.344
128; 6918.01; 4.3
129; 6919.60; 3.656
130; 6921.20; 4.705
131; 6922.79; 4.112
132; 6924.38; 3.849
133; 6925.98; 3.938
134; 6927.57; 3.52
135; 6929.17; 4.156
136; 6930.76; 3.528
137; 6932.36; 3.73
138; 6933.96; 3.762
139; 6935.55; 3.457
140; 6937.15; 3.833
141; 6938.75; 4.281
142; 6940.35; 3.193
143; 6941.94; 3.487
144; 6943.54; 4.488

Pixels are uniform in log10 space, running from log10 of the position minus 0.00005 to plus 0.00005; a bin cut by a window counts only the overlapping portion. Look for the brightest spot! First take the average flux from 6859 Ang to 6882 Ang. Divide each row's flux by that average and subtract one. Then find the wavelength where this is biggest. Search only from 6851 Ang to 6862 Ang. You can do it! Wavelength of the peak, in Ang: 6854.58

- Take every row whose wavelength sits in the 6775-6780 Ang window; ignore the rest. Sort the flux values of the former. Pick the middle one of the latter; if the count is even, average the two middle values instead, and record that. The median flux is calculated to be 3.73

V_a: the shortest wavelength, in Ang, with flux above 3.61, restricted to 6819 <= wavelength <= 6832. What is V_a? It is 6819.95 Ang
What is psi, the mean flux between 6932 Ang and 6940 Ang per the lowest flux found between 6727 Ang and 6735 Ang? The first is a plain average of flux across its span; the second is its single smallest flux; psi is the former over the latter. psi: 1.4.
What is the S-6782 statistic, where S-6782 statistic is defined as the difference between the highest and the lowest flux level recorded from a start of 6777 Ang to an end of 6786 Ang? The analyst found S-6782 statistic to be 1.3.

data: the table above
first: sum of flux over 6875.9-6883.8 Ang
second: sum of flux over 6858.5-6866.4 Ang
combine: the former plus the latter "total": 34.8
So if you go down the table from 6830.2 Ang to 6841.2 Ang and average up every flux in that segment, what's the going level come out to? 3.82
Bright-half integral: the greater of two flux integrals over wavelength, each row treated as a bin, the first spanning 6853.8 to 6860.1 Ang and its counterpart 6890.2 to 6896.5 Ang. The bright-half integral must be 25.9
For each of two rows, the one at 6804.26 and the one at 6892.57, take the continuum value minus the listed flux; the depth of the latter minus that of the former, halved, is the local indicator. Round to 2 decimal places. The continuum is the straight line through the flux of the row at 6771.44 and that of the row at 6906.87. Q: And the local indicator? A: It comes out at 0.13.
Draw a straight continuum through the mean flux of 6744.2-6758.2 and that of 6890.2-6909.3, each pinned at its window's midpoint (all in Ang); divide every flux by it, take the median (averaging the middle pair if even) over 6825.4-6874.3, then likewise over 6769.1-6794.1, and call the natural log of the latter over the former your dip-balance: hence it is 0.020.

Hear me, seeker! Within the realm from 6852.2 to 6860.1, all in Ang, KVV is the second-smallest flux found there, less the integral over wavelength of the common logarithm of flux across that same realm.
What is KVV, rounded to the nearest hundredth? -1.12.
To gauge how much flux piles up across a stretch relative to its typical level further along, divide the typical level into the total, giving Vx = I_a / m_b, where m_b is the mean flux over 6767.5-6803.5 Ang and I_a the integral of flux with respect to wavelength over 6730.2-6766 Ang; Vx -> 34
